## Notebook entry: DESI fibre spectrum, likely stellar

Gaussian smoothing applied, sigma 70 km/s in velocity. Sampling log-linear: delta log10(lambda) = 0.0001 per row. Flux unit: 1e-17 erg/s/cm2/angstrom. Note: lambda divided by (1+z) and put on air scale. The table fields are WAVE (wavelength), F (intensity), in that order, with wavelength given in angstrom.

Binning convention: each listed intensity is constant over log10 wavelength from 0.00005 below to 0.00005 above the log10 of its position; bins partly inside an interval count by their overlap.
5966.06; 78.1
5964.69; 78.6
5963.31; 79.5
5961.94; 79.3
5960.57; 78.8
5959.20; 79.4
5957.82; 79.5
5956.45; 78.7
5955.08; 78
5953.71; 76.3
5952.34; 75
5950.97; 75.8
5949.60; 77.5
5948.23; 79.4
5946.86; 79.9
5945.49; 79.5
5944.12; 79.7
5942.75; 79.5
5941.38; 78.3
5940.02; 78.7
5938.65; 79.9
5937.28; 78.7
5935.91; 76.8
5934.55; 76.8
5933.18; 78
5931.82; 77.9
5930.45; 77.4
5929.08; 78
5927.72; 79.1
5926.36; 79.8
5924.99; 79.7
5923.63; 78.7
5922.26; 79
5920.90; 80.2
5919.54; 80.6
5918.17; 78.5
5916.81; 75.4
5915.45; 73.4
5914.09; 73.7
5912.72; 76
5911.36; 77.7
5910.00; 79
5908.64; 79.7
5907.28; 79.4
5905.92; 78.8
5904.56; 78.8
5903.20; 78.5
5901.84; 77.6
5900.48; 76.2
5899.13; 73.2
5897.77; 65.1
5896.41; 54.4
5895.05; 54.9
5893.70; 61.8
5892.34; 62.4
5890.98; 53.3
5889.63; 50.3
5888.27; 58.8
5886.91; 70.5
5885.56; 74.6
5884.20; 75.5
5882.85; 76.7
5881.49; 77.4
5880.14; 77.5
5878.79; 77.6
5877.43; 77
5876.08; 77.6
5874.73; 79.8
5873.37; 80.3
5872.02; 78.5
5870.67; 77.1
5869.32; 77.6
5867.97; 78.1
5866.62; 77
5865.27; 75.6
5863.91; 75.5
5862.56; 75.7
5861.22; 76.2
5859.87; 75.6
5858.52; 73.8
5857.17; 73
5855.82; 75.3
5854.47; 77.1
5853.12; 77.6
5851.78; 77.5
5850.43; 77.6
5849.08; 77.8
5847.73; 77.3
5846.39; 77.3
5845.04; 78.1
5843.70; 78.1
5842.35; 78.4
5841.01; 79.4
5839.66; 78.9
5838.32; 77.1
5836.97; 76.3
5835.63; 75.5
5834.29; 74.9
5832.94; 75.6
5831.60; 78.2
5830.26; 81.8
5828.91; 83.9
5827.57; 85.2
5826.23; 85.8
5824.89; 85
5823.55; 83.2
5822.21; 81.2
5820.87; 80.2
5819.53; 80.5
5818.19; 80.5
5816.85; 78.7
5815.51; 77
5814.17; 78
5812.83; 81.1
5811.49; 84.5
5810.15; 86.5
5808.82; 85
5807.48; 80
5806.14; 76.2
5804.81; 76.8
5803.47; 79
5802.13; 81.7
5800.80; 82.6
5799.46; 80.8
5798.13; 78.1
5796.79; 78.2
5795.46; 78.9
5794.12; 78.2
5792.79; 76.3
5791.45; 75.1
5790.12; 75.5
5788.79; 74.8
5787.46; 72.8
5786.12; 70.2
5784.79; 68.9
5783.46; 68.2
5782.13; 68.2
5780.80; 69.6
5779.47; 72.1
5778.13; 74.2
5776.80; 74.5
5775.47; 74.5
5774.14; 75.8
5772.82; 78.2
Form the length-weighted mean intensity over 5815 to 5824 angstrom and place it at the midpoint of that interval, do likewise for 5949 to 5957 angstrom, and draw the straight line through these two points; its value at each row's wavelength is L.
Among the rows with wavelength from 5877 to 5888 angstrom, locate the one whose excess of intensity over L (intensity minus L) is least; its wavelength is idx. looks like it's 5886.91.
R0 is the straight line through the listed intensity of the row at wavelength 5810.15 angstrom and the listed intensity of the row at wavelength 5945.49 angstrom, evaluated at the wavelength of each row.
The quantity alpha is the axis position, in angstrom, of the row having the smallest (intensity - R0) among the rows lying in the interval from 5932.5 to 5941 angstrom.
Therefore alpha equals 5934.55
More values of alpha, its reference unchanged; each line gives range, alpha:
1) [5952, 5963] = 5952.34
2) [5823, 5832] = 5831.60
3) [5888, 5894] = 5889.63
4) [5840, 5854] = 5846.39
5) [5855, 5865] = 5857.17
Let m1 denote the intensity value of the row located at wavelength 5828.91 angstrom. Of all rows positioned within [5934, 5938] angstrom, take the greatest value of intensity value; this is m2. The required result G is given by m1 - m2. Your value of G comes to 5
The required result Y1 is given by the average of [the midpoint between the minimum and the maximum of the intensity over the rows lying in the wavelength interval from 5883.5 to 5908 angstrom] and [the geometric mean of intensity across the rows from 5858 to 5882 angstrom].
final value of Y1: 71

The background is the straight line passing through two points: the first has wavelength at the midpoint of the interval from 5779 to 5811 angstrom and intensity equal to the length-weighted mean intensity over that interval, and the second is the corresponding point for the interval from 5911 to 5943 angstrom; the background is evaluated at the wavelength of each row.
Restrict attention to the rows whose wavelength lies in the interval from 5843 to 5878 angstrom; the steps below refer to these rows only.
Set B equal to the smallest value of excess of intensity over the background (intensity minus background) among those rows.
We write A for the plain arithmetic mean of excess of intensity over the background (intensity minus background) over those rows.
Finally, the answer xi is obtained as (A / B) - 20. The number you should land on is -19.9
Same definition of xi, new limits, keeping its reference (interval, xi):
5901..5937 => -20.0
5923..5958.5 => -20.1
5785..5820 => -20.3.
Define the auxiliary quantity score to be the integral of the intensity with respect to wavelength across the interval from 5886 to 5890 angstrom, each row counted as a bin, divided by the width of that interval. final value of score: 61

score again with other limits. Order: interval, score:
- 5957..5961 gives 79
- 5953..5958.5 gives 78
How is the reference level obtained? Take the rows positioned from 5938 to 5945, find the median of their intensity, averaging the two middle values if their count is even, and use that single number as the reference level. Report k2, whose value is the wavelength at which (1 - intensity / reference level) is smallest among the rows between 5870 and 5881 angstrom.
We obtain 5873.37 angstrom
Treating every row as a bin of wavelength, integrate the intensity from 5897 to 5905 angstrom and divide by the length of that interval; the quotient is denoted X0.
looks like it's 75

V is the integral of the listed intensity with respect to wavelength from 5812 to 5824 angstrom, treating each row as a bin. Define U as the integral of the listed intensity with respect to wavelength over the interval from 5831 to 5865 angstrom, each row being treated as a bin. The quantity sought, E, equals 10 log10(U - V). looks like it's 32.2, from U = 2607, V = 960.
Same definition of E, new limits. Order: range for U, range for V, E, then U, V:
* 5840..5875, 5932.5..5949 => 31.5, 2699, 1300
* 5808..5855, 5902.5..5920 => 33.8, 3748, 1358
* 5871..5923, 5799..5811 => 34.5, 3805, 972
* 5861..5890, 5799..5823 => 23.8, 2175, 1934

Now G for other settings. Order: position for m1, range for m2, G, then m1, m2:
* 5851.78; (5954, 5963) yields -2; 77.5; 79.5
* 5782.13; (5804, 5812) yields -18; 68.2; 86.5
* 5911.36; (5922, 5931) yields -2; 77.7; 79.8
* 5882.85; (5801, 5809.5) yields -8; 76.7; 85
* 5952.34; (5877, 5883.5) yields -3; 75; 77.6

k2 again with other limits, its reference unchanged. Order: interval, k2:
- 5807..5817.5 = 5810.15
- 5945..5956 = 5946.86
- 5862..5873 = 5872.02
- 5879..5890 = 5880.14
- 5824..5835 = 5826.23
